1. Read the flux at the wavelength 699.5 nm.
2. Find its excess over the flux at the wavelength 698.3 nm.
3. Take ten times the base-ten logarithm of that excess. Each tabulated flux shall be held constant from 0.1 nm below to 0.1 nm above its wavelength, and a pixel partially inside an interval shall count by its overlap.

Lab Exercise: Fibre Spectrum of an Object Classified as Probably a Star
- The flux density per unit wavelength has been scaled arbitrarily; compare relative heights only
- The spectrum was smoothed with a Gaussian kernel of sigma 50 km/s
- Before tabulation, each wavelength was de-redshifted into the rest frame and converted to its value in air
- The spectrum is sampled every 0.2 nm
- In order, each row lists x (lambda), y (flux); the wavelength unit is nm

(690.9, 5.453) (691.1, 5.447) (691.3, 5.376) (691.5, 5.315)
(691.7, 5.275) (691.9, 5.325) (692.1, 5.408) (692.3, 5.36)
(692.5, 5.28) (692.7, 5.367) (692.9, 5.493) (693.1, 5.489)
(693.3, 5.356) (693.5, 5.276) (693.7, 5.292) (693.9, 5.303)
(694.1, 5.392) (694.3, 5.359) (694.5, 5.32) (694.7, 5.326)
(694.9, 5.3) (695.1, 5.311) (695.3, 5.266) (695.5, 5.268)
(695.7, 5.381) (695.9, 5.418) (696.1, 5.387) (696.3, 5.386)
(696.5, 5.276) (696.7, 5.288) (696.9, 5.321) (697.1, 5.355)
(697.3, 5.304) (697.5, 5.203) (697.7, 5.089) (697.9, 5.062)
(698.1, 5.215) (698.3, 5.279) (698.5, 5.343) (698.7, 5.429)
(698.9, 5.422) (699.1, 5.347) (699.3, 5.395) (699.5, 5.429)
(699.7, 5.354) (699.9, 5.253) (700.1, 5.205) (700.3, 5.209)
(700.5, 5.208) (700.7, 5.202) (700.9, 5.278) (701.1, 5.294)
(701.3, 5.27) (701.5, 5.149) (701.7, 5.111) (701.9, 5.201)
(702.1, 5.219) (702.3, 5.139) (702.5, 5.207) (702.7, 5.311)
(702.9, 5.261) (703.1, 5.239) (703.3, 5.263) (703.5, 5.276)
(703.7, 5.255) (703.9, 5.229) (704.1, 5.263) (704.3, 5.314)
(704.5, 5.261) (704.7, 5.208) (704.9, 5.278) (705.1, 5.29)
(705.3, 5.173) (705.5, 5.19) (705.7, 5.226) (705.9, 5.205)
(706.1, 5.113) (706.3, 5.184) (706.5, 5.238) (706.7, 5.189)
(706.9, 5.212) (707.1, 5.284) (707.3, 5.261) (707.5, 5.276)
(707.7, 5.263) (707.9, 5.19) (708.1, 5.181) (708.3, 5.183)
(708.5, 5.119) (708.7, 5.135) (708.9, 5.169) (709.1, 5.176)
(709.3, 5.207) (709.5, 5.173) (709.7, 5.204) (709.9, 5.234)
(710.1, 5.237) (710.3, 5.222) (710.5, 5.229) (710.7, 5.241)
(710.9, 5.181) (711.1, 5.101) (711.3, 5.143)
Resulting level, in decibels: -8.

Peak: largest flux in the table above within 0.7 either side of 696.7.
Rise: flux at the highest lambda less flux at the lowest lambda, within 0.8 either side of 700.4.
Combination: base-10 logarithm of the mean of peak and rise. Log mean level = 0.425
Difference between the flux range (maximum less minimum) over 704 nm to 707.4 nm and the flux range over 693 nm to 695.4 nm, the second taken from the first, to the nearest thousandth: -0.022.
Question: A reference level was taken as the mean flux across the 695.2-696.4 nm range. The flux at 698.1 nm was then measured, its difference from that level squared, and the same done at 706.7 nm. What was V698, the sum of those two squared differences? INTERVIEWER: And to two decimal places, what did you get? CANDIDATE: 0.04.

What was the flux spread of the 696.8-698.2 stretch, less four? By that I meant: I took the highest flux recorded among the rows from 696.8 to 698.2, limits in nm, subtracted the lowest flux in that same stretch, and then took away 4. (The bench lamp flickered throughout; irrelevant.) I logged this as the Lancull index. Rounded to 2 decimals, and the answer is -3.71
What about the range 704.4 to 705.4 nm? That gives -3.88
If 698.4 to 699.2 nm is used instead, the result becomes -3.91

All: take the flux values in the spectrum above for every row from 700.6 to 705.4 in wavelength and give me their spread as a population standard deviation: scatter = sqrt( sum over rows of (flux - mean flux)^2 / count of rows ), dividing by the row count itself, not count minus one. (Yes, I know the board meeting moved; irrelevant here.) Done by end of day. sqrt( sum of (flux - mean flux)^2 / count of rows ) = 0.053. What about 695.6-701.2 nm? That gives 0.096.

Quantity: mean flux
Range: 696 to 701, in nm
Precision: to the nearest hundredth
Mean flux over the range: 5.29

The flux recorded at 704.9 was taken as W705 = 5.278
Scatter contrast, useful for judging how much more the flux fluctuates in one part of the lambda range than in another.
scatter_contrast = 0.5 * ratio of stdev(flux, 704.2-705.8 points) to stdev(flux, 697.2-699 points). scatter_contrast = 0.19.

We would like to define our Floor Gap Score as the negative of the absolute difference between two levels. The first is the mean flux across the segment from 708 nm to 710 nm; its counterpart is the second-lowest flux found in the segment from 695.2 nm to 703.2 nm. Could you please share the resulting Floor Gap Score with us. -0.09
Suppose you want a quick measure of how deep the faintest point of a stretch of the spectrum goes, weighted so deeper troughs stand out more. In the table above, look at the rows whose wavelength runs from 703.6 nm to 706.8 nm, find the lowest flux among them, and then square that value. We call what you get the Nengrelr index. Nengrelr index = 26.1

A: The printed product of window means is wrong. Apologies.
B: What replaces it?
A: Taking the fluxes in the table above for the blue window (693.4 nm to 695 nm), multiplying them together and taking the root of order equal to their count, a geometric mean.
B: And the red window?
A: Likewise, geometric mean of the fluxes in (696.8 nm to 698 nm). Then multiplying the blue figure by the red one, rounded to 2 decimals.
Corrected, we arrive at 27.78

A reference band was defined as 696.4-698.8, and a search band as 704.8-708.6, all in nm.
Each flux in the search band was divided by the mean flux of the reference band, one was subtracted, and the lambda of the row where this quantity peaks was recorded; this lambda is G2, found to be 705.1 nm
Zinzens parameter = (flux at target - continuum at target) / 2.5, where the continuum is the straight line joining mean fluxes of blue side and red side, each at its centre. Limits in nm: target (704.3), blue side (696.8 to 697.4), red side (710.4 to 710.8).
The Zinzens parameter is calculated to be 0.014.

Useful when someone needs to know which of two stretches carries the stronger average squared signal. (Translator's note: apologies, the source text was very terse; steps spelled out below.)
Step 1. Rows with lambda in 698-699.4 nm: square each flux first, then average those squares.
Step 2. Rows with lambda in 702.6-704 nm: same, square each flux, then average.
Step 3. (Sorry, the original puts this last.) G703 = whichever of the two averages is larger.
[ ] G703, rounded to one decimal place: 28.6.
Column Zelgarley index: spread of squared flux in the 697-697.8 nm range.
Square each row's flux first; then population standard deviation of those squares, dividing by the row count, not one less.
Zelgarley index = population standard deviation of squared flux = 1.06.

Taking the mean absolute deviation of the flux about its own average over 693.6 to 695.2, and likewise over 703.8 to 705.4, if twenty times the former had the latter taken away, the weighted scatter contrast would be 0.5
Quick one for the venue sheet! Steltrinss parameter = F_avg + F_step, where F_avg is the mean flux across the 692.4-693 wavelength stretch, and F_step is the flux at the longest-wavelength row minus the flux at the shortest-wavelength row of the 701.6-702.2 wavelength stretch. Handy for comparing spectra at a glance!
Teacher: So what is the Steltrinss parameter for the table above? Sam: 5.488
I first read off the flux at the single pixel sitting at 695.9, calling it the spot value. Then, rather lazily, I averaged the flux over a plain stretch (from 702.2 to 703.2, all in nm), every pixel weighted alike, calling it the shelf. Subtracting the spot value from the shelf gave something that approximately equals -0.19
